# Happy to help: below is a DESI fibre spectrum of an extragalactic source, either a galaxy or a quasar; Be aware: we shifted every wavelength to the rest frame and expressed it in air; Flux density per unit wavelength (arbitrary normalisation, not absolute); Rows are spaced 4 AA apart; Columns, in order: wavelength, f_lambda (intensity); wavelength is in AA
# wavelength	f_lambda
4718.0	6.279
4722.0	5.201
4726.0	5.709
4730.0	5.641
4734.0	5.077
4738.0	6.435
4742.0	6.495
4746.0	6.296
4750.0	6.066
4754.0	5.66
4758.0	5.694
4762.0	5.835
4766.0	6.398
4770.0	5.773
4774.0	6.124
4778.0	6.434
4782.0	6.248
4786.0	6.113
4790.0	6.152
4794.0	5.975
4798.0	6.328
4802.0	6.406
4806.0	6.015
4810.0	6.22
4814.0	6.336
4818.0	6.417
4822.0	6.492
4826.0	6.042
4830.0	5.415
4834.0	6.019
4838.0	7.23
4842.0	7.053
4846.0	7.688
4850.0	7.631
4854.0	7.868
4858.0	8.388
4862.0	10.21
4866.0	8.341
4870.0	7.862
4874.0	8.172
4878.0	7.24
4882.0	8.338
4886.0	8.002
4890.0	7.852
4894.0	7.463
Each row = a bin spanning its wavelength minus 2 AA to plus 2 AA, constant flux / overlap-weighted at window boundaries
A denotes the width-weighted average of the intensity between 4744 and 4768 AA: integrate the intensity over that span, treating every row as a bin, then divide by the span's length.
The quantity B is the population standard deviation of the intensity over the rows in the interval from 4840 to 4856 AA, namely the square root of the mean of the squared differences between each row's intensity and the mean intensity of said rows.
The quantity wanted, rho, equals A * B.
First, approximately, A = 6.0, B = 0.31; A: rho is 1.8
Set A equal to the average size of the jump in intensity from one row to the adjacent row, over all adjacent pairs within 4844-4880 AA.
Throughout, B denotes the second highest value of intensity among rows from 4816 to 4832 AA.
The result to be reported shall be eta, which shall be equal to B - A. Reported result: 5.6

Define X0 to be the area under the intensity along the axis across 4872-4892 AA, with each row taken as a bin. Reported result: 158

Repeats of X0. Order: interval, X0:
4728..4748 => 120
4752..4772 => 117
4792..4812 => 124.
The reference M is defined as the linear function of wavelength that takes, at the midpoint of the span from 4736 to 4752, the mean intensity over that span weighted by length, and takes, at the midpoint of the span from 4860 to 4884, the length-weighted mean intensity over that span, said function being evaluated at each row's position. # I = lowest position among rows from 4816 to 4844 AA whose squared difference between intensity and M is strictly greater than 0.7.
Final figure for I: 4818.0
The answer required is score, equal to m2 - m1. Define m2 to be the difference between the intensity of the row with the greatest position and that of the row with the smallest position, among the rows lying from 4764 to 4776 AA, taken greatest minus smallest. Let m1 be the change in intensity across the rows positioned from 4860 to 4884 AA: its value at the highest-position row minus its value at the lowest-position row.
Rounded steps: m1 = -1.9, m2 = -0.3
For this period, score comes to 1.6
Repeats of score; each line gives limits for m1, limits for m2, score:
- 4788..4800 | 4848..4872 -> 0.1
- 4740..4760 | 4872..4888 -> 0.6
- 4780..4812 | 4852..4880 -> -0.6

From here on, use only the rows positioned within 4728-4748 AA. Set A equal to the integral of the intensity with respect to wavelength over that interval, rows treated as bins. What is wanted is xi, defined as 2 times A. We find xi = 240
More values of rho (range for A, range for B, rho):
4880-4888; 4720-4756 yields 4.0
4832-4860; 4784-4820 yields 1.1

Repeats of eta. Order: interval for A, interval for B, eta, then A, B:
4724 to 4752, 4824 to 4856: 7.3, 0.4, 7.688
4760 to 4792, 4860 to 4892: 8.0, 0.3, 8.341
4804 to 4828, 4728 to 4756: 6.2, 0.2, 6.435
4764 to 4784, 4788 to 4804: 6.0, 0.4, 6.328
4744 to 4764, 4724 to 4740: 5.5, 0.2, 5.709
